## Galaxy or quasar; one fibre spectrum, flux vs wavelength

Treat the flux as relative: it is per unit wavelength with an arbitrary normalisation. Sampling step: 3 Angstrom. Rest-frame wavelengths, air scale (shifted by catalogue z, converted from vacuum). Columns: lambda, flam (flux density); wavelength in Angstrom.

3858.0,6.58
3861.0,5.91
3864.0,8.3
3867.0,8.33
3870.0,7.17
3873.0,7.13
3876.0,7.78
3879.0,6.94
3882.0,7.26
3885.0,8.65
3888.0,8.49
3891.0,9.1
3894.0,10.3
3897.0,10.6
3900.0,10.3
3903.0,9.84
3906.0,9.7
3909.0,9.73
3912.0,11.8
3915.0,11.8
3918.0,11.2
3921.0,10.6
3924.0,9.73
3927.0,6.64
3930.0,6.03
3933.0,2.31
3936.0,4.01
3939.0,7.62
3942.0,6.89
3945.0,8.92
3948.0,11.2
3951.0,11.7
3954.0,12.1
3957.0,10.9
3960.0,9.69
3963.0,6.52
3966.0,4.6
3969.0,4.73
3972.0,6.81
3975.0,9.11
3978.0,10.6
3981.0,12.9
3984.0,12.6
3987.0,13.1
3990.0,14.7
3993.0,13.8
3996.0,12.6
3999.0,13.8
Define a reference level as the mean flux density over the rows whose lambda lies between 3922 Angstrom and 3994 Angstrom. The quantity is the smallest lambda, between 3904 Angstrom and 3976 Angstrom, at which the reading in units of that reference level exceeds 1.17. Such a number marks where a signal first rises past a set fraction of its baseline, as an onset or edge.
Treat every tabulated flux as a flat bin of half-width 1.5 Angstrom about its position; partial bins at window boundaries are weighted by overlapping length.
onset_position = 3912.0 Angstrom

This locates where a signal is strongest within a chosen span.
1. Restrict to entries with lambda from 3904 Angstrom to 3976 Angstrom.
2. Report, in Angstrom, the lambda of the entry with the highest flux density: 3954.0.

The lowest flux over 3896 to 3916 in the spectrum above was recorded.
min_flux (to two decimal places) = 9.70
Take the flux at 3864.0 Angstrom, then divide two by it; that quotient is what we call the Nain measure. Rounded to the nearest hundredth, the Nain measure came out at 0.24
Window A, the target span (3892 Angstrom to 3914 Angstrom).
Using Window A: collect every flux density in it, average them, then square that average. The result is 107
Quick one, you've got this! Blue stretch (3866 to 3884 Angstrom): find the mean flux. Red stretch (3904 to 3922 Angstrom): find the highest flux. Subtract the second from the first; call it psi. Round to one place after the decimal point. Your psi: -4.4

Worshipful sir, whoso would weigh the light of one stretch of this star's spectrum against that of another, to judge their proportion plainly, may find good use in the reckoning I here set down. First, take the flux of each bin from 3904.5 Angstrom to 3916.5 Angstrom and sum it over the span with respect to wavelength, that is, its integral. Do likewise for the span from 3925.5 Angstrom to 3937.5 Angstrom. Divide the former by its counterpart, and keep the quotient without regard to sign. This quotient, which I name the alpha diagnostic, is 2.27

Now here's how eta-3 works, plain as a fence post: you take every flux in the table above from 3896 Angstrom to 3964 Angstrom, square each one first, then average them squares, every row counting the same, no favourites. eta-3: 90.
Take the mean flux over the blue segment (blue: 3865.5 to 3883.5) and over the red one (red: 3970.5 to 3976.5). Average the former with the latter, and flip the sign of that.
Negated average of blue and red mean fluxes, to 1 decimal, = -7.7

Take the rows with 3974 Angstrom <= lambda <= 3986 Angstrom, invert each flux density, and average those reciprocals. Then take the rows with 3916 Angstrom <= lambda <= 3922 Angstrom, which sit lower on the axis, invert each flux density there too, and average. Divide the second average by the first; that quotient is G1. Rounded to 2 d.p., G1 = 1.02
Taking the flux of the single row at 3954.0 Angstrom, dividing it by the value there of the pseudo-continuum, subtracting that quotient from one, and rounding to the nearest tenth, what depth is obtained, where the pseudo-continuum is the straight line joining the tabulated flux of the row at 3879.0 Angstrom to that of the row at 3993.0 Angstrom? -0.1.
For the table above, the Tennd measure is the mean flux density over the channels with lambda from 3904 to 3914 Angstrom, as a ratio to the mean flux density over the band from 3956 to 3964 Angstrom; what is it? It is 1.2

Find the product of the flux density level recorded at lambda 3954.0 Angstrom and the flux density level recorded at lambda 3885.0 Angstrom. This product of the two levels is 105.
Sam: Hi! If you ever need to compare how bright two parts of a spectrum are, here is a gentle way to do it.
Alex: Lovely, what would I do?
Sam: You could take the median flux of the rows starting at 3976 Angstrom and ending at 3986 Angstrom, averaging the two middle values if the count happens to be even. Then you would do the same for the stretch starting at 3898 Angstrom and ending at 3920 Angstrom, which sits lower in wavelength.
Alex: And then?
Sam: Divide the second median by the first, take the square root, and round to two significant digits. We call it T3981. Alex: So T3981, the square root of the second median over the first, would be 0.90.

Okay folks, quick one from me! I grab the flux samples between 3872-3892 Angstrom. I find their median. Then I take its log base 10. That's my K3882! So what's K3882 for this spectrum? 0.89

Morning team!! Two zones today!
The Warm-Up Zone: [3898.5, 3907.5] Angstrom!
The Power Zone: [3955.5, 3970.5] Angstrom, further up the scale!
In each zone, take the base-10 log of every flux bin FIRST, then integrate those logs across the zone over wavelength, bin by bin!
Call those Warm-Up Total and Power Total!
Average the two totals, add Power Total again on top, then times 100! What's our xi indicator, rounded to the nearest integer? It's 2328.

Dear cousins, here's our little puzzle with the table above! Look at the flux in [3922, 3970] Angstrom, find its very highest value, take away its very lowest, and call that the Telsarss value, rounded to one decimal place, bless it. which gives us 9.8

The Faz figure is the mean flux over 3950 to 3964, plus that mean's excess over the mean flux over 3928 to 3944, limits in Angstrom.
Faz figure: 15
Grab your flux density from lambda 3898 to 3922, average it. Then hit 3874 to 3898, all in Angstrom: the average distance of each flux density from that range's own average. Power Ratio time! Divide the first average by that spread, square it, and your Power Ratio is 108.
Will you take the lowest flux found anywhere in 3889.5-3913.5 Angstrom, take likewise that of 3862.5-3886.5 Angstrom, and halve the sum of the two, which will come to 8.0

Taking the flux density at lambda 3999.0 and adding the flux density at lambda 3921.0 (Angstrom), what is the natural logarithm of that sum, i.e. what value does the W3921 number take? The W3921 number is 3.19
